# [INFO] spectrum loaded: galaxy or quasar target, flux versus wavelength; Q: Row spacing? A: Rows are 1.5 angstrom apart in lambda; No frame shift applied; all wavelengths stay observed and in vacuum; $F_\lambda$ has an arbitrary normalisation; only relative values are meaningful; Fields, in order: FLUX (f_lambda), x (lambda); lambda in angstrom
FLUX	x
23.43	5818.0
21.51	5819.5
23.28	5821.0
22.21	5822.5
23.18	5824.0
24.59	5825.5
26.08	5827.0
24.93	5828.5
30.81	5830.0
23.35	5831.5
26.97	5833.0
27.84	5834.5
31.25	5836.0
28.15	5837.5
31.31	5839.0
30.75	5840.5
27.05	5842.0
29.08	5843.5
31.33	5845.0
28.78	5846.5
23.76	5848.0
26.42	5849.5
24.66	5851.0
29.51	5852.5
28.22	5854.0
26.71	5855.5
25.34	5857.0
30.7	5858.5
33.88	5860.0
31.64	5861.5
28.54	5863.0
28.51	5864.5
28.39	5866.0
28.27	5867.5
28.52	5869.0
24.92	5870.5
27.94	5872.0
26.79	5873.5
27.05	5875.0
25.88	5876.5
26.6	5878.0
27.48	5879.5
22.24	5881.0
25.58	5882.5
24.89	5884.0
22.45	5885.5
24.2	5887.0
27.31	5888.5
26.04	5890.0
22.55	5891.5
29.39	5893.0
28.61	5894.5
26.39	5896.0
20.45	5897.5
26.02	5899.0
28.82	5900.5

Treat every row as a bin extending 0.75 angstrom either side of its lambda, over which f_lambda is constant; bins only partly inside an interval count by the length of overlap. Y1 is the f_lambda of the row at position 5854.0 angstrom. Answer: 28.22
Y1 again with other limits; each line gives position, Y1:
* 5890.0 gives 26.04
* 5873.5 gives 26.79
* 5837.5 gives 28.15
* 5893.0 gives 29.39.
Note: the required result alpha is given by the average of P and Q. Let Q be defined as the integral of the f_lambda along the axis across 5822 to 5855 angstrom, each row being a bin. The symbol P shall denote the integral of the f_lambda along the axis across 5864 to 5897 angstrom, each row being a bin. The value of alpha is 885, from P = 868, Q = 901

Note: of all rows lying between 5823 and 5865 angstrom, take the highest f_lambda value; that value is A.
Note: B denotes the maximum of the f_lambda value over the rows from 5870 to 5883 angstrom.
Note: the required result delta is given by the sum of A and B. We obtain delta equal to 61.8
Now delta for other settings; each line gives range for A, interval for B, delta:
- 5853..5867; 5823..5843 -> 65.2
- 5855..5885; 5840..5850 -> 65.2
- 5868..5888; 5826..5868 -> 62.4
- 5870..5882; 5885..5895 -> 57.3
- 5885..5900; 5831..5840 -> 60.7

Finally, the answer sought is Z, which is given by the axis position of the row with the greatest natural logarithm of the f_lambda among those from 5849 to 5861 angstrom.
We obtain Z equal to 5860.0 angstrom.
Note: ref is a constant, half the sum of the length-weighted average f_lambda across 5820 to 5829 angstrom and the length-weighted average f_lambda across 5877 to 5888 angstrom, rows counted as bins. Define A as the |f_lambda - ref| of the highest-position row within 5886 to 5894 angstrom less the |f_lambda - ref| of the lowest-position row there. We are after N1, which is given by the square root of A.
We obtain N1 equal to 2.2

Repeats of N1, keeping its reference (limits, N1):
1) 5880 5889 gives 0.9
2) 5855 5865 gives 1.3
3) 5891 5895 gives 1.5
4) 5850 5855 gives 1.9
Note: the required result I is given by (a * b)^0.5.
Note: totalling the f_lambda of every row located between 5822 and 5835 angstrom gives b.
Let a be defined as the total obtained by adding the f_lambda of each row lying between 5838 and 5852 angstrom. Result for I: 241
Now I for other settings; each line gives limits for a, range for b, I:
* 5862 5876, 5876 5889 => 238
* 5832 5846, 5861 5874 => 259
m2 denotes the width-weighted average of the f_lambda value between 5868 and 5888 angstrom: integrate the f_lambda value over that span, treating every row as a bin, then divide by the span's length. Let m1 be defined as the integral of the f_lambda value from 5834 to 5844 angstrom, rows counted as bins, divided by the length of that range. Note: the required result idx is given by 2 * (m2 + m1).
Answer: 110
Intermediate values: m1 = 29.4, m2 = 25.8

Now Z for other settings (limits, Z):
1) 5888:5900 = 5893.0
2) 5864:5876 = 5869.0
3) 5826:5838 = 5836.0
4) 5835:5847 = 5845.0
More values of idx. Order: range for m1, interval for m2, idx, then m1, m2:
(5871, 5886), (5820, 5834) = 102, 25.7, 25.0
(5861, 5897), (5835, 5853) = 110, 26.6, 28.5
